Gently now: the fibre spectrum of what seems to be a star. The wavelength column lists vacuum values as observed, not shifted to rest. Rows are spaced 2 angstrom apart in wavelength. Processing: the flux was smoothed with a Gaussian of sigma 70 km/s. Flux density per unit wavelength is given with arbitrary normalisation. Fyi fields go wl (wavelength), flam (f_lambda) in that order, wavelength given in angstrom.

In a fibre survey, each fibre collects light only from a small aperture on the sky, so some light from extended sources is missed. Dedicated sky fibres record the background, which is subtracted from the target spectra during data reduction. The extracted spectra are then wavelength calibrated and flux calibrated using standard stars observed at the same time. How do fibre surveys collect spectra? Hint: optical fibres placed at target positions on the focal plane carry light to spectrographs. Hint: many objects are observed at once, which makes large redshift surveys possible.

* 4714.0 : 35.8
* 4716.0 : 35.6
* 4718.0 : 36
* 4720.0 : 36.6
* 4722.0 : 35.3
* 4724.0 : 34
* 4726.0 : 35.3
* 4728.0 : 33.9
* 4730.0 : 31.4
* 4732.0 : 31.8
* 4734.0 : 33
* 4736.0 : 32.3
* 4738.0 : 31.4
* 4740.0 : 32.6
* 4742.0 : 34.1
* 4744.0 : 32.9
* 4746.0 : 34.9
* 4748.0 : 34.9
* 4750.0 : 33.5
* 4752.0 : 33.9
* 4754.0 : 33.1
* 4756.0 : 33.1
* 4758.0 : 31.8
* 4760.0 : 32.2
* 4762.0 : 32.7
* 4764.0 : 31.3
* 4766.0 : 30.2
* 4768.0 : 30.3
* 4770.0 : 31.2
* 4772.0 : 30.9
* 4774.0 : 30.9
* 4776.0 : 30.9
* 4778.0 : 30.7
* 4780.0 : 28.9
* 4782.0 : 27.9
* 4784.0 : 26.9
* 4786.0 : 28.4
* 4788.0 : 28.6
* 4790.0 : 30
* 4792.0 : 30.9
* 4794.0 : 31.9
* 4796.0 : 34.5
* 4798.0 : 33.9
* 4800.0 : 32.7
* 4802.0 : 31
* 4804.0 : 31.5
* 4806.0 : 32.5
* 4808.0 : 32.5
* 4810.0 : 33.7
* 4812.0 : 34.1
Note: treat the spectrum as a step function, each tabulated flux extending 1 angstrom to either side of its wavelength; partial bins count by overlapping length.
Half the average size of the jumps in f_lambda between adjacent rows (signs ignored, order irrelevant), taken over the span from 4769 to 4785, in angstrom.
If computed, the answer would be 0.31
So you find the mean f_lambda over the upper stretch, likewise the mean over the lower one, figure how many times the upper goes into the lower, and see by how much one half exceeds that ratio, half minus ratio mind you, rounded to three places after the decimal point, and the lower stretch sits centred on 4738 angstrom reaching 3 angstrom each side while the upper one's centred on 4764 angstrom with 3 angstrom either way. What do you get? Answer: -0.522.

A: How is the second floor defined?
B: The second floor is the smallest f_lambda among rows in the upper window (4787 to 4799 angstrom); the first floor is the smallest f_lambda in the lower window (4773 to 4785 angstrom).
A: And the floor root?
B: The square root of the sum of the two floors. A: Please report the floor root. 7.45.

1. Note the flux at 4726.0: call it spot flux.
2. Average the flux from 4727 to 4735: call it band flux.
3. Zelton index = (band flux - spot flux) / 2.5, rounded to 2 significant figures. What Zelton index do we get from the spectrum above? -1.1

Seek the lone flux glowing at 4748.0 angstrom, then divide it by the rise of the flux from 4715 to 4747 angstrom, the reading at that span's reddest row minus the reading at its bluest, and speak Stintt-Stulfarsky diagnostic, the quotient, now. -50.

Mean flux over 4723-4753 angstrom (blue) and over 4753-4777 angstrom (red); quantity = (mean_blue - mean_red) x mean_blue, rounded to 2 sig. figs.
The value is 59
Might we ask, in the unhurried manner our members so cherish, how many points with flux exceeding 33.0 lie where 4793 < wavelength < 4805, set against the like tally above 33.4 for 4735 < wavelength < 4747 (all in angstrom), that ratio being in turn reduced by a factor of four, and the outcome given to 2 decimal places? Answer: 0.25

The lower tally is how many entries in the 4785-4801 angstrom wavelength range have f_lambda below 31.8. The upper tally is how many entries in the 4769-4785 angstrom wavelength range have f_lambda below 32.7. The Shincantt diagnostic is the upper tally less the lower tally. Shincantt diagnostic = 4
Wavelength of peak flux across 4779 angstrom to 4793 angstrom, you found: 4792.0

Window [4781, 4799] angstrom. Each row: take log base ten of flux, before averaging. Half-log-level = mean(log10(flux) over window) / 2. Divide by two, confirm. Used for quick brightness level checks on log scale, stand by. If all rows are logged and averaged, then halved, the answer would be 0.740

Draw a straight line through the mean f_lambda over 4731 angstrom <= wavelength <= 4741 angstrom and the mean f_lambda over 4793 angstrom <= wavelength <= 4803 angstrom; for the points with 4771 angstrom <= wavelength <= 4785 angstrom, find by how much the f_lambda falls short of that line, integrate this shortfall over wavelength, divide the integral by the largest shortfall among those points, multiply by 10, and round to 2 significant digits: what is 73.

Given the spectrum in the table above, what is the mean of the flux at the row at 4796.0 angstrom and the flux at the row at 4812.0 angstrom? 34.3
